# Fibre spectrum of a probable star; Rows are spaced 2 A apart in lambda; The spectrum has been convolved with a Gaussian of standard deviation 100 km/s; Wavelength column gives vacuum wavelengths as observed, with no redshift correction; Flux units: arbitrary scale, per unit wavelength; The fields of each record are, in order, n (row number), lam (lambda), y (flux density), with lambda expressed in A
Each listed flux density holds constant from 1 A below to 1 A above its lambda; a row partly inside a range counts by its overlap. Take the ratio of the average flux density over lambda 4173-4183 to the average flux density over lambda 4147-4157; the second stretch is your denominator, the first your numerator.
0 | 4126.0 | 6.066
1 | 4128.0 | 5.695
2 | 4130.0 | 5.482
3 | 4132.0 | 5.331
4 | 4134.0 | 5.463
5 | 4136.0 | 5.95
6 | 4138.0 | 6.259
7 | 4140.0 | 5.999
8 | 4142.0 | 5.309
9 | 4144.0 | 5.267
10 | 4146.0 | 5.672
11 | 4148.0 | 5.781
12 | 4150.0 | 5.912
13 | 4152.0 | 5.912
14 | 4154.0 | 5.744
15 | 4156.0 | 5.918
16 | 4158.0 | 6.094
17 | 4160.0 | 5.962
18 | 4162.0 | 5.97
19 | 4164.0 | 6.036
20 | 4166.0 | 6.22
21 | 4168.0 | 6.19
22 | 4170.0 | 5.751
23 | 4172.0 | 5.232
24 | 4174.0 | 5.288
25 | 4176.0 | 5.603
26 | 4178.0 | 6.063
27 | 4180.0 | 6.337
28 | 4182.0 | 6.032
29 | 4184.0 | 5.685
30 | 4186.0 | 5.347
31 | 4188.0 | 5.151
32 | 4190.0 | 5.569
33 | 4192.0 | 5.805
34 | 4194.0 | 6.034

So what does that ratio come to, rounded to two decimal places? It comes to 1.00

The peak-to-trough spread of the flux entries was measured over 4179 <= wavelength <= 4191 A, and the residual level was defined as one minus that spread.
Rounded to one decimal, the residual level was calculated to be -0.2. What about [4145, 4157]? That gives 0.8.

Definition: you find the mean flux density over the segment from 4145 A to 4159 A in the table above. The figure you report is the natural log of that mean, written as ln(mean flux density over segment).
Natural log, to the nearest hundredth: 1.77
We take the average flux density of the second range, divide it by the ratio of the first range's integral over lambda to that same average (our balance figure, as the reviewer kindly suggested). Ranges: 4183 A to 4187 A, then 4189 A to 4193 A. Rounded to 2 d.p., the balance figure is 1.47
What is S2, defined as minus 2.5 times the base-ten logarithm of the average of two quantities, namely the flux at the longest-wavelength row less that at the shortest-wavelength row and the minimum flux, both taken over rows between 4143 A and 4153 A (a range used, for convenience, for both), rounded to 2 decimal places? -1.18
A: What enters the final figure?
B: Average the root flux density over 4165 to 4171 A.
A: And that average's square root 1.57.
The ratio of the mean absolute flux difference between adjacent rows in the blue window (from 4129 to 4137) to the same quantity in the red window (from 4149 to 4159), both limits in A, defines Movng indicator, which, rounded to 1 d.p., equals 2.0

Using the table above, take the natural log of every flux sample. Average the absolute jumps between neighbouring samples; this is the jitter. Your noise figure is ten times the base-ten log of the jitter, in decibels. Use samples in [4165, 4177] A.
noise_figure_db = -13.2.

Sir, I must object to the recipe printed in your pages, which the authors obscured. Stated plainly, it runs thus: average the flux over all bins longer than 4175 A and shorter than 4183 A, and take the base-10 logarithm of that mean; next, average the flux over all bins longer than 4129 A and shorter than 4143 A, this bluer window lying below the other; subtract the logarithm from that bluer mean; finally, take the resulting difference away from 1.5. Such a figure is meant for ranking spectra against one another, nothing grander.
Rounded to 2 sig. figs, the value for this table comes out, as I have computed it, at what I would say -3.4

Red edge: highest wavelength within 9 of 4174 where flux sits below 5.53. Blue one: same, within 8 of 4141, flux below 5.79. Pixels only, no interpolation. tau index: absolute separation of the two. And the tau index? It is 26 A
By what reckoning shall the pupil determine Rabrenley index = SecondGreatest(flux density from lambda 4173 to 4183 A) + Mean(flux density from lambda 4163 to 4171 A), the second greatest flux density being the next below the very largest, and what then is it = 12.1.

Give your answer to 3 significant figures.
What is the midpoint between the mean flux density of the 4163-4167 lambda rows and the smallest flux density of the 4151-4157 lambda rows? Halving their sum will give 5.94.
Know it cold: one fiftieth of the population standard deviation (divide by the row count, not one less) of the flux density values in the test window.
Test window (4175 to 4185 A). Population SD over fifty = 0.0054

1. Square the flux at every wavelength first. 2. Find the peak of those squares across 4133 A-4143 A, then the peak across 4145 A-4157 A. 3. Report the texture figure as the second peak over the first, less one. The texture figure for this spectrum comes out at -0.11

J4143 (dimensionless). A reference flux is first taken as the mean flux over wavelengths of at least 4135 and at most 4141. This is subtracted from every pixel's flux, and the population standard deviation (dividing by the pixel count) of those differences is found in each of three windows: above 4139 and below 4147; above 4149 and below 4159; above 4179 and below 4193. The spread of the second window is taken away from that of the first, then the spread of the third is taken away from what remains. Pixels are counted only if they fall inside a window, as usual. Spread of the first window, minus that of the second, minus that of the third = -0.19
